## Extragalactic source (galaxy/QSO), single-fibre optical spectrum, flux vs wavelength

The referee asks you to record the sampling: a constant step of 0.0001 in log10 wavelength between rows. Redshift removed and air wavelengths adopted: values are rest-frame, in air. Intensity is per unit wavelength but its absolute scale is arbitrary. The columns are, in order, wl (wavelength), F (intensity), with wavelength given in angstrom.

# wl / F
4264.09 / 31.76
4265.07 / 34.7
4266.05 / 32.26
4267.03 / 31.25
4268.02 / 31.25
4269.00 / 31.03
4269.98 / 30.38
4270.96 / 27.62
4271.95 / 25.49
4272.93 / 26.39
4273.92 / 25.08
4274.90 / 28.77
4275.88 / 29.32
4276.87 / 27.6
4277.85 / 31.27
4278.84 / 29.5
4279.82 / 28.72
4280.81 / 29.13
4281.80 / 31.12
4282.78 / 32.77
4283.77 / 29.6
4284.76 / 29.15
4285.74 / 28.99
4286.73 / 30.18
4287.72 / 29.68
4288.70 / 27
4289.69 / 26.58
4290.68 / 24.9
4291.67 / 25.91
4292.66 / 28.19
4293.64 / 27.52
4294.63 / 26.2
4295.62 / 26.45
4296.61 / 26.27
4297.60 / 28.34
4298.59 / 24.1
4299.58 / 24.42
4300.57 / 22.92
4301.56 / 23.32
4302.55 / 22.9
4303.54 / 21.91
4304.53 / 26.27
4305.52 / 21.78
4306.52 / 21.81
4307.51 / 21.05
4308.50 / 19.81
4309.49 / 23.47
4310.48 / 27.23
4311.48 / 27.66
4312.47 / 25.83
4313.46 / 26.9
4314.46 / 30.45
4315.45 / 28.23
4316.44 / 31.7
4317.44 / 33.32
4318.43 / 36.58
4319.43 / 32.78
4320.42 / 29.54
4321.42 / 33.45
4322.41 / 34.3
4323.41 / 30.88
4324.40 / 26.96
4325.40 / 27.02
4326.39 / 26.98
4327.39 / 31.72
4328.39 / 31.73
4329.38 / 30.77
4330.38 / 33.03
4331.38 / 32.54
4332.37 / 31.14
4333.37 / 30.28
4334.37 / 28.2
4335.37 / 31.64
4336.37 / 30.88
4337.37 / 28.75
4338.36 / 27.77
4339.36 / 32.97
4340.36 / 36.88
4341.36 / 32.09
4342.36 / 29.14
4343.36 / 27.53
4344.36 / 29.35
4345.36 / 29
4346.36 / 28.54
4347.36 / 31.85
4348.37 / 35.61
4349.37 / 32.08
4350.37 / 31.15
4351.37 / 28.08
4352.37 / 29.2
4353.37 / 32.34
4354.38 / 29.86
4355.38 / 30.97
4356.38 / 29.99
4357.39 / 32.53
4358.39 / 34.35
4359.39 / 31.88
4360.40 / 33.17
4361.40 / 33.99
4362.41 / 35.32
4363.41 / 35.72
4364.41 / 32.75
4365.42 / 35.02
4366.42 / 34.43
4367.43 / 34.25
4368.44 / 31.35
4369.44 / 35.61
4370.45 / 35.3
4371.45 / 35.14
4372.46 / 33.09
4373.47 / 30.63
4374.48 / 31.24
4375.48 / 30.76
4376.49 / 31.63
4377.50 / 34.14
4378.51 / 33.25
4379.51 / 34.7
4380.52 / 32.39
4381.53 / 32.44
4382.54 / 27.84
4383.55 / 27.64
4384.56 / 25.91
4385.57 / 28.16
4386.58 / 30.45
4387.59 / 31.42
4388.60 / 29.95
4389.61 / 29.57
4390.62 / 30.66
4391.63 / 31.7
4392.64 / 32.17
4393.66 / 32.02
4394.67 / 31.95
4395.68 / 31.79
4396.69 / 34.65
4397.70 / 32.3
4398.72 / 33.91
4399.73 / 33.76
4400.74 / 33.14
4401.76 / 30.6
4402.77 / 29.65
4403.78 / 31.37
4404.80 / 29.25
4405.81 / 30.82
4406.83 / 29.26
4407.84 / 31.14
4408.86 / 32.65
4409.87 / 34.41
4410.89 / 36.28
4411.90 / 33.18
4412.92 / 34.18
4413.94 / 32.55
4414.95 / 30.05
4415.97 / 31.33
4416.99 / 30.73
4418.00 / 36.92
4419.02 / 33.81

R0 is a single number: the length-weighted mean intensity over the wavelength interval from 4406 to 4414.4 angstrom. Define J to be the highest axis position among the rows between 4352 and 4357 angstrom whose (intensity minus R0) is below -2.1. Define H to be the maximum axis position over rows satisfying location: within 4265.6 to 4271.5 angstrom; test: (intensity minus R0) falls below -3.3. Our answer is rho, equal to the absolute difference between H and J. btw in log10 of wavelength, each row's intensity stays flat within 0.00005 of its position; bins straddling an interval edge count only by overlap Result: 85.4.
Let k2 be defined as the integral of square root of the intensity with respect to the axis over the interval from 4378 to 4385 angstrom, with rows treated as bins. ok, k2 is 38.7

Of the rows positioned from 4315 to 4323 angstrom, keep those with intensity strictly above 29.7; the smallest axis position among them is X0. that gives 4316.44 angstrom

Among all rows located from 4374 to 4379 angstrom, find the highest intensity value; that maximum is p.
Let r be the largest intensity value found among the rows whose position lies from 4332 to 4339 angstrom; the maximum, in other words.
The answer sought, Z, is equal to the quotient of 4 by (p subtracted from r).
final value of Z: -2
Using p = 34.14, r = 31.64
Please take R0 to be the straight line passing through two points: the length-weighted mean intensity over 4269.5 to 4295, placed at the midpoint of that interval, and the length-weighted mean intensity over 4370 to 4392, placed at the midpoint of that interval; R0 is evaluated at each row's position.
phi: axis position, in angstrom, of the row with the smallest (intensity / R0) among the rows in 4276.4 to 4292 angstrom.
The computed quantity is 4290.68 angstrom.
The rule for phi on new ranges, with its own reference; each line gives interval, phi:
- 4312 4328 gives 4312.47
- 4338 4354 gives 4343.36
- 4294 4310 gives 4308.50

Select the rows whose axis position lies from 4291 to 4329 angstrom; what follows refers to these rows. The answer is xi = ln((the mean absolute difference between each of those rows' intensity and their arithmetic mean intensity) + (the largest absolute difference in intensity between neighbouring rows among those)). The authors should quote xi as 2.07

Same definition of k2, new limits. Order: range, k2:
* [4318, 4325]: 39.5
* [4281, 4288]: 38.4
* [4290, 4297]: 36.0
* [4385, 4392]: 38.5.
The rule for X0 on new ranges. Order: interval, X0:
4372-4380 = 4372.46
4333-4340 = 4333.37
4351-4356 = 4353.37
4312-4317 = 4314.46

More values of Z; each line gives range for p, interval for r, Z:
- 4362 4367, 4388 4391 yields -1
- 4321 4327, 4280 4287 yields -3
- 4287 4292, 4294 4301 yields -3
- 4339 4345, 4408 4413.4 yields -7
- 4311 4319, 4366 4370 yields -4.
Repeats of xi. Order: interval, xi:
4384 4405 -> 1.48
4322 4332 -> 1.93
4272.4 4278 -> 1.69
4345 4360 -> 1.69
